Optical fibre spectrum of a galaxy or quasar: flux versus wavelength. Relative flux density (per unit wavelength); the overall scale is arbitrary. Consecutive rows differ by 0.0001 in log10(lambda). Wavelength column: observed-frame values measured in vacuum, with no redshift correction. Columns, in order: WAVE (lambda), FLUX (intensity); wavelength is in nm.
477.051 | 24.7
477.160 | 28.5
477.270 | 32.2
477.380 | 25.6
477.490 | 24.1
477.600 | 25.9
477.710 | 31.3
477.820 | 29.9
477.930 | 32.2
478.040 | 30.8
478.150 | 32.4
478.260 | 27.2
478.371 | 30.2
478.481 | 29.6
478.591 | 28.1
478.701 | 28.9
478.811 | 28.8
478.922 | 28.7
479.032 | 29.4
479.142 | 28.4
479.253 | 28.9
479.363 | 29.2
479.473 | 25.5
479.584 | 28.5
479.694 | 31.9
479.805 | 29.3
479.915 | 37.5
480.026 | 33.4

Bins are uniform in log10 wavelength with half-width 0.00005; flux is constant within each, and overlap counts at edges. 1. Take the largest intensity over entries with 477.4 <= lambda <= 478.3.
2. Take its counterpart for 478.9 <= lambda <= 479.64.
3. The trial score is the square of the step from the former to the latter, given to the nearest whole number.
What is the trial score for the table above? 9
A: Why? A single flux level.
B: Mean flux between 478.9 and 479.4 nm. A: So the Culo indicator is 28.9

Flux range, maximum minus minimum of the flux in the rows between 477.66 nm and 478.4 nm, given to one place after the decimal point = 5.2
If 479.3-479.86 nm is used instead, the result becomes 6.4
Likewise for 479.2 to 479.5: 3.7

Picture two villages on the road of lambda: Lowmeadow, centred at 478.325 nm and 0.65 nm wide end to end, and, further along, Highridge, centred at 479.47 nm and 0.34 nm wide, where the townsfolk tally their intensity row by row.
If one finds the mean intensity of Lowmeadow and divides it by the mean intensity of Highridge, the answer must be 1.07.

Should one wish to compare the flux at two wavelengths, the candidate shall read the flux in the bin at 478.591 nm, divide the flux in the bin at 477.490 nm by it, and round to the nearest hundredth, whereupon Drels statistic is 0.86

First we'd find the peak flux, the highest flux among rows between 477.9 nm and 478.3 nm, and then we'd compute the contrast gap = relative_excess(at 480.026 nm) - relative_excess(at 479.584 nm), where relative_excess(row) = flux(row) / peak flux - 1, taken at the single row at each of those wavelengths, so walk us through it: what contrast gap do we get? 0.15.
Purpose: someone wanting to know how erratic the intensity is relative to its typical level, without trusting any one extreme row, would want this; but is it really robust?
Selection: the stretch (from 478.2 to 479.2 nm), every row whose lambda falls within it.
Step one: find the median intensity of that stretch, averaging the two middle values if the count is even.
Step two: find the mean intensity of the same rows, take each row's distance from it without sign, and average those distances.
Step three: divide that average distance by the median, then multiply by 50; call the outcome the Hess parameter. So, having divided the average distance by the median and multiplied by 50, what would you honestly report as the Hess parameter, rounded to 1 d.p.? 1.1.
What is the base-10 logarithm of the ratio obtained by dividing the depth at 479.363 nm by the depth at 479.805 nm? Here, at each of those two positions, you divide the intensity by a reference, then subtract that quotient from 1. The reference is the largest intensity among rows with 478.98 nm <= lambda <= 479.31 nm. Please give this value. 0.30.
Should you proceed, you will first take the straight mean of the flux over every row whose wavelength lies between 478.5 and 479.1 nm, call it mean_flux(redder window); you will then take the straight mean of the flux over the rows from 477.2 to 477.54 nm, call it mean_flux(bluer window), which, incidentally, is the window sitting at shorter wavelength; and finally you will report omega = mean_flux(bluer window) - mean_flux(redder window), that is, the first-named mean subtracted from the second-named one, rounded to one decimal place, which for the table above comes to -1.5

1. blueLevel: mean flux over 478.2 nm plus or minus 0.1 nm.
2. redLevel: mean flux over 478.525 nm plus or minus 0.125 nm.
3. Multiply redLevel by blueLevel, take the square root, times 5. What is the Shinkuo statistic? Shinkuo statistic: 147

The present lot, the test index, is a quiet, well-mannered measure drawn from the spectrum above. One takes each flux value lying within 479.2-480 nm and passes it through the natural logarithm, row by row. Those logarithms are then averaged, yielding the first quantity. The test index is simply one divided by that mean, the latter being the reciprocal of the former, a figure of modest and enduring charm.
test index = 0.294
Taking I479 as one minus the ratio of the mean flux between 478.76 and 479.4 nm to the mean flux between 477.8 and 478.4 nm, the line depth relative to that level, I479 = 0.05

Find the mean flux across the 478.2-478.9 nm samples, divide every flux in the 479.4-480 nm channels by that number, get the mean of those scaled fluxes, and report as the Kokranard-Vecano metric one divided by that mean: 0.94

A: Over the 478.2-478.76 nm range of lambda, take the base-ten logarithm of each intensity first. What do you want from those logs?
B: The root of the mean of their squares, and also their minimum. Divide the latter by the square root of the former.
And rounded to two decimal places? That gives 1.19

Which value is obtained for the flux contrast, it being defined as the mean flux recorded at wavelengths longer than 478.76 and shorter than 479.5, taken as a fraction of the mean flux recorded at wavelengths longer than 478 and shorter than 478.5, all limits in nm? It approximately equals 0.95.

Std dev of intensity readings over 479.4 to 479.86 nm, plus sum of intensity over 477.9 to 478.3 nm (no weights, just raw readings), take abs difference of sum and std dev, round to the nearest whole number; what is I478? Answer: 120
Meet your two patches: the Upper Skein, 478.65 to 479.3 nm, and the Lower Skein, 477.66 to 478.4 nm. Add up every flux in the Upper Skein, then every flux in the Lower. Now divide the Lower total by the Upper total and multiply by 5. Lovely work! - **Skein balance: 6.2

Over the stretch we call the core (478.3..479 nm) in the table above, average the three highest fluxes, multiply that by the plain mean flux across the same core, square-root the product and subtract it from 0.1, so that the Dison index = -29.2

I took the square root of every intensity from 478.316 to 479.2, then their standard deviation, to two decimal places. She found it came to 0.06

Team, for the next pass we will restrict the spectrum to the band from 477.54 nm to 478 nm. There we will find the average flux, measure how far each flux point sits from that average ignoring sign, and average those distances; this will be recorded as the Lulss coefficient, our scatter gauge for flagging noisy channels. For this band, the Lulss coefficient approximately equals 1.96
